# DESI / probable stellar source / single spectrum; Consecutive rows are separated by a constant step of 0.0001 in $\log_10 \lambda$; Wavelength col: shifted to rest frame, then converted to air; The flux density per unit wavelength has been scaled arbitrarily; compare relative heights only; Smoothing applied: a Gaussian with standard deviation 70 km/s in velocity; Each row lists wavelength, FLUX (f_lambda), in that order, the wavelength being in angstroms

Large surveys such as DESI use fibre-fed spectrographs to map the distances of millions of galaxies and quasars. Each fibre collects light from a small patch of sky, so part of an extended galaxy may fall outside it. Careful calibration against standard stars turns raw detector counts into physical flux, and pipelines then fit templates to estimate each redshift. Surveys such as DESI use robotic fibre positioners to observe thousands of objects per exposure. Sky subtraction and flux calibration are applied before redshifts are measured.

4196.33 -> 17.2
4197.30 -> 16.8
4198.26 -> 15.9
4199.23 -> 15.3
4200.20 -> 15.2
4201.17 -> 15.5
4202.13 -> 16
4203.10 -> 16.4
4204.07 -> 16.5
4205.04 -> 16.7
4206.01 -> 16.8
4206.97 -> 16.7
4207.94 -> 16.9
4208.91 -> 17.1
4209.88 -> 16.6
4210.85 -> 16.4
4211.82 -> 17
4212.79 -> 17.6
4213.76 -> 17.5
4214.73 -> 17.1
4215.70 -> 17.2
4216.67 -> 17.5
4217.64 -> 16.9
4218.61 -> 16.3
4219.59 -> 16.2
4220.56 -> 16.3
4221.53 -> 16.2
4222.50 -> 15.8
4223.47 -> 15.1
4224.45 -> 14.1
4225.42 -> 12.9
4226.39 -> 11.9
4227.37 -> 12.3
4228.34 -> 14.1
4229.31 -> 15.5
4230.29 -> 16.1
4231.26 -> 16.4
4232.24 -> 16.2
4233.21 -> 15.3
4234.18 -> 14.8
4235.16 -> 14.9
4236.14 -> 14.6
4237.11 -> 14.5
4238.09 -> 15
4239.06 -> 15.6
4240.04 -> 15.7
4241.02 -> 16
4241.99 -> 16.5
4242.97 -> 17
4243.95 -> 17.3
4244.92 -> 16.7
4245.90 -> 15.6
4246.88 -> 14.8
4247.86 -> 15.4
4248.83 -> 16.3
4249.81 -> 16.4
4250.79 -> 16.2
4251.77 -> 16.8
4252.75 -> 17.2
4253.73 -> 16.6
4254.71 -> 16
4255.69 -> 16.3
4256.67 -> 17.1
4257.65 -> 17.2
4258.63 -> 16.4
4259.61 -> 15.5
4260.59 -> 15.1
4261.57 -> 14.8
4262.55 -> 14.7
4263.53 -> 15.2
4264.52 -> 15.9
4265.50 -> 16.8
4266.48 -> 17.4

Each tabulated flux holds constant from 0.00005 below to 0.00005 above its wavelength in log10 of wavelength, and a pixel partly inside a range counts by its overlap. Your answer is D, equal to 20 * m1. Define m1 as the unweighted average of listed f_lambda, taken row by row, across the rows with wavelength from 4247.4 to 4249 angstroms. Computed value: 317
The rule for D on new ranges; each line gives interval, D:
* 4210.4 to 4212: 334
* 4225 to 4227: 248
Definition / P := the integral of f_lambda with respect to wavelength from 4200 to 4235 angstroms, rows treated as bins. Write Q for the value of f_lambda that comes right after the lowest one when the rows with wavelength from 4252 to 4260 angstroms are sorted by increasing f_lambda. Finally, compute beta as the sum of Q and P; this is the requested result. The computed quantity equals 573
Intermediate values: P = 557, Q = 16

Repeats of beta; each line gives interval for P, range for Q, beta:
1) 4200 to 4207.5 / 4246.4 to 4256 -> 137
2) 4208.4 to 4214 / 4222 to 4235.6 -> 108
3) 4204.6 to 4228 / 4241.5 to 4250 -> 391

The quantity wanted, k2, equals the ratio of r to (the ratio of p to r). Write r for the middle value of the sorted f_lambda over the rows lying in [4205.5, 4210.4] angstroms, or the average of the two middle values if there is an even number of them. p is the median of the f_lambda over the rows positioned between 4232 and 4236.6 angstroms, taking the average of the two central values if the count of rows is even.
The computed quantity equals 19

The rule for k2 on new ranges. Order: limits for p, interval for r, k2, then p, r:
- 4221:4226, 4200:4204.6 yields 17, 15.1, 16.0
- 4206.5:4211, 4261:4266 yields 14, 16.7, 15.2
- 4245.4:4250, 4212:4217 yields 20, 15.6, 17.5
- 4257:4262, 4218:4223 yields 17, 15.5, 16.2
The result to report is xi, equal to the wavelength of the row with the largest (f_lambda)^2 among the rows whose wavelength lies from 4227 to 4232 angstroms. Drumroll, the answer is 4231.26 angstroms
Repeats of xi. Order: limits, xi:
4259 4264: 4259.61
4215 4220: 4216.67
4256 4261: 4257.65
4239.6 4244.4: 4243.95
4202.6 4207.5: 4206.01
